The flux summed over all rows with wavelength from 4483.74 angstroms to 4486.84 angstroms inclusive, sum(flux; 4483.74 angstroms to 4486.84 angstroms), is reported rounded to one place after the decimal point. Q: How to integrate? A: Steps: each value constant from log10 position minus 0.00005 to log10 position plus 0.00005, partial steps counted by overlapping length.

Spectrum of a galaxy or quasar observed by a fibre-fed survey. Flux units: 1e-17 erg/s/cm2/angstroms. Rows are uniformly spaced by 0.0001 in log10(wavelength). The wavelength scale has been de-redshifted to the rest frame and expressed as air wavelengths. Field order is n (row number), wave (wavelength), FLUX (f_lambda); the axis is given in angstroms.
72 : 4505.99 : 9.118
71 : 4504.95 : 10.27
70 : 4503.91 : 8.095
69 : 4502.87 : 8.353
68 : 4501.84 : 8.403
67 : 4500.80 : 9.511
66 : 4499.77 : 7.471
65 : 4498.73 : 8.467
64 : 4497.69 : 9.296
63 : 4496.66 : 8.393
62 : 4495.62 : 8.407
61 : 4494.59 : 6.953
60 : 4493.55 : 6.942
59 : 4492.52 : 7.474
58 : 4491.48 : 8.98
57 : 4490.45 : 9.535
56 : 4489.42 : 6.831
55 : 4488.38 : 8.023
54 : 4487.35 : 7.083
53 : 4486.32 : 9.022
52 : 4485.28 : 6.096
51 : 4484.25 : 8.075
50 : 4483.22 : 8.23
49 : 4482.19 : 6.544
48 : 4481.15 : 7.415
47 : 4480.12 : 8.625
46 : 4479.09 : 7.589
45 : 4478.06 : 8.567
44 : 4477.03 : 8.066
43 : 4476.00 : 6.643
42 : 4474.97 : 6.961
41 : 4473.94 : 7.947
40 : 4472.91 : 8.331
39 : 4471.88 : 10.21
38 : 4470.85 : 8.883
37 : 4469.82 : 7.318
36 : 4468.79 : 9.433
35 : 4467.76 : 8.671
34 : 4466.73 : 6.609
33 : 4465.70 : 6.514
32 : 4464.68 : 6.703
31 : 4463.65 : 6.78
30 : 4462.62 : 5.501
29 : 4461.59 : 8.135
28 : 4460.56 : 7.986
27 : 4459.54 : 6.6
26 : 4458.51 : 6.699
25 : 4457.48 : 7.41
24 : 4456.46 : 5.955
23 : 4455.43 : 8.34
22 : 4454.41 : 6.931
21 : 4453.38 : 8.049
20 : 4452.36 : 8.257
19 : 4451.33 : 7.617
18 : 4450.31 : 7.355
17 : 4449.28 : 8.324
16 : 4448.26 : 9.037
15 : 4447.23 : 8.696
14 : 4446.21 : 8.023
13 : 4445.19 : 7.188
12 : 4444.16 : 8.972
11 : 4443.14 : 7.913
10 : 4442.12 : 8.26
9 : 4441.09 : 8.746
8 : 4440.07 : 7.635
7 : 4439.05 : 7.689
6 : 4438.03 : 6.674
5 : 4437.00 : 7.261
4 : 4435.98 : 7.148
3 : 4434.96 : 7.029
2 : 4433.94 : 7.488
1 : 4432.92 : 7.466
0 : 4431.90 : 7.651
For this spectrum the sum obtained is 23.2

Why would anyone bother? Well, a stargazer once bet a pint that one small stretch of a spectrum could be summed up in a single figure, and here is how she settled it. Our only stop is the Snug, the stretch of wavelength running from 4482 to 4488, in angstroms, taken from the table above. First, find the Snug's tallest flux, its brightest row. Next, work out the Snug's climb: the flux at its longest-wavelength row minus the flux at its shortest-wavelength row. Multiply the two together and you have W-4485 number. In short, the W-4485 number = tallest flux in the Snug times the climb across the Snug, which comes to 5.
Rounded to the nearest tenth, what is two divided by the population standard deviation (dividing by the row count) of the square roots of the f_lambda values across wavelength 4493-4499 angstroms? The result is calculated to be 13.2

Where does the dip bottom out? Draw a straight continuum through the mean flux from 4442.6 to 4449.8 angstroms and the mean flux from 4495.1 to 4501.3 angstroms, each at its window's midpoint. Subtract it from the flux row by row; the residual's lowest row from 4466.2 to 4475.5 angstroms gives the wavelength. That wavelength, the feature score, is 4466.73 angstroms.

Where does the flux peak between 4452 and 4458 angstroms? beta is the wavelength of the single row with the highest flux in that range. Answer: 4455.43 angstroms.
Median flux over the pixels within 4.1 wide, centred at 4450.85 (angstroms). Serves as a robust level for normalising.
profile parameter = 7.9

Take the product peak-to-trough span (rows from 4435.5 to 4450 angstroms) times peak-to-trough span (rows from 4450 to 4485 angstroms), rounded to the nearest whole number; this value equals 11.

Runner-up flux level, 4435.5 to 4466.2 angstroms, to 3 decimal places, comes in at 8.972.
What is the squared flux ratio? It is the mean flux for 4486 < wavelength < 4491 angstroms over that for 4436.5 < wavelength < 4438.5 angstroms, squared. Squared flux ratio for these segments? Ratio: 1.35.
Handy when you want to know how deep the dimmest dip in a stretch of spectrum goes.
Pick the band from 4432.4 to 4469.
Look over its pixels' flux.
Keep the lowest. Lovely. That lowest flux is 5.501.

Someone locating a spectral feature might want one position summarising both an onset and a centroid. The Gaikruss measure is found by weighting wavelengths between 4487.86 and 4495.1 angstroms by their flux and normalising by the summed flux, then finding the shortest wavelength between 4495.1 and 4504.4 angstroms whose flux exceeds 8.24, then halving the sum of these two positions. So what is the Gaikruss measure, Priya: 4493.5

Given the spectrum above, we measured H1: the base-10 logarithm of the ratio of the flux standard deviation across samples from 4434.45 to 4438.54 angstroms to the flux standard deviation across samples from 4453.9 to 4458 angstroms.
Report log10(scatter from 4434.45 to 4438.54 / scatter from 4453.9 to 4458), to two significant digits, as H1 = -0.59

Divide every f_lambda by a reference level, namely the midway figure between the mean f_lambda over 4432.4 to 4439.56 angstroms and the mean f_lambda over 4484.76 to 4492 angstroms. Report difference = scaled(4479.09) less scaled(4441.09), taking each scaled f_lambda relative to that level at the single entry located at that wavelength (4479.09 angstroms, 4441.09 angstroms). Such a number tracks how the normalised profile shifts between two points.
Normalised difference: -0.15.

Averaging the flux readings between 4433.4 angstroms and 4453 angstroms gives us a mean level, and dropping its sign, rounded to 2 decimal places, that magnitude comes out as 7.86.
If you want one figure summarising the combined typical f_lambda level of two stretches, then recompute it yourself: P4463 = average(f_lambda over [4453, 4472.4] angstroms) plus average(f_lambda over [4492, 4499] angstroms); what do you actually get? 15.5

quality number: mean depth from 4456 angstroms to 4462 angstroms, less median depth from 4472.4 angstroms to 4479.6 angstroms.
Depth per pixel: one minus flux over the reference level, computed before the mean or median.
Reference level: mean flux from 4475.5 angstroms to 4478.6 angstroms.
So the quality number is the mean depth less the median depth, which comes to 0.11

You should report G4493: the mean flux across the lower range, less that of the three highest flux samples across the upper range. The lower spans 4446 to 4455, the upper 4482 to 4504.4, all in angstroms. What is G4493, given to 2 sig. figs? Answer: -1.4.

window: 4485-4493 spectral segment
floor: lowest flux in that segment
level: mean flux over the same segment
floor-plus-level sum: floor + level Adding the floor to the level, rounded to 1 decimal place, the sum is 14.0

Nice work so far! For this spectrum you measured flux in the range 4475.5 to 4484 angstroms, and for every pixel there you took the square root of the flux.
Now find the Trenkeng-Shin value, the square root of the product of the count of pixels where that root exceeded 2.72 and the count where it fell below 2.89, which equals 6.0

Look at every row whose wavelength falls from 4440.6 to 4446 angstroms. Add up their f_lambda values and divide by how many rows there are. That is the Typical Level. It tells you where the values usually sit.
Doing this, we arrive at 8.2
